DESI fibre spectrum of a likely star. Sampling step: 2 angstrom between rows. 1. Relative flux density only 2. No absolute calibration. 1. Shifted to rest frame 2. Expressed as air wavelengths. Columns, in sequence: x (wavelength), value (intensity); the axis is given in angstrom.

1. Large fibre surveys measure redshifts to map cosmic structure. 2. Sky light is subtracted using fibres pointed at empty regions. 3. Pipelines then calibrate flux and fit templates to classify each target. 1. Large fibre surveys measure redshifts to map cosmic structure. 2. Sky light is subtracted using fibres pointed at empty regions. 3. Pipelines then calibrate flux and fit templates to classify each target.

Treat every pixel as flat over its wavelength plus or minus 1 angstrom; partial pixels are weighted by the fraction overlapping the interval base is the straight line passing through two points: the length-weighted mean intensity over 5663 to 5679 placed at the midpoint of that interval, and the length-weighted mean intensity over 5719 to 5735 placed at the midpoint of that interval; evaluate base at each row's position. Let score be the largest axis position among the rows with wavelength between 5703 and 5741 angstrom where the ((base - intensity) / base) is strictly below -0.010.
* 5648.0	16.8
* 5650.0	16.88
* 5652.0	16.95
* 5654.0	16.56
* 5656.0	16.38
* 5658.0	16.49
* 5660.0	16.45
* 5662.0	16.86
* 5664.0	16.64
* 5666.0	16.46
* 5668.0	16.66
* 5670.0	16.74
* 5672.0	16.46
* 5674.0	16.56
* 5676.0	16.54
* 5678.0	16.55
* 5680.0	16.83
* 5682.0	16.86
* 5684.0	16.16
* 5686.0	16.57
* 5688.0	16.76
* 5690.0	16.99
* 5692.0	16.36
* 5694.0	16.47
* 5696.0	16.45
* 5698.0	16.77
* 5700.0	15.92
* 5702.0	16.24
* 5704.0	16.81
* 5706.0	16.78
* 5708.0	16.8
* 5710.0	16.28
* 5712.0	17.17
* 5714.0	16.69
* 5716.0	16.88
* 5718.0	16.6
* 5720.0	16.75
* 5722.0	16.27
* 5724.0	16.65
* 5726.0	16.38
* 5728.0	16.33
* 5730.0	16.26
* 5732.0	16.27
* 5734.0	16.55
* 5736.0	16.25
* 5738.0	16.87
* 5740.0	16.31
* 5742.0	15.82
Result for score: 5738.0 angstrom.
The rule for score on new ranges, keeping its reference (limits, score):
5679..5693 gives 5690.0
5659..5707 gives 5706.0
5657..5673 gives 5662.0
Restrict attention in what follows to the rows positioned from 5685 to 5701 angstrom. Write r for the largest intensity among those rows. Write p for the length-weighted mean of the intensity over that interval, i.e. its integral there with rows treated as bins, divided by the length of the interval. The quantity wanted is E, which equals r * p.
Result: 281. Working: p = 16.5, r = 16.99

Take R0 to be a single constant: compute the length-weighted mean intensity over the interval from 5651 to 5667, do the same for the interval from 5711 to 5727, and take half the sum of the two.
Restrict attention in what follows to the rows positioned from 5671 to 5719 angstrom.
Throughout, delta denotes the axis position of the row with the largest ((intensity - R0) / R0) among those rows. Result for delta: 5712.0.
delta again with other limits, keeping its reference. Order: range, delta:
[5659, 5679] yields 5662.0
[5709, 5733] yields 5712.0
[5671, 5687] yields 5682.0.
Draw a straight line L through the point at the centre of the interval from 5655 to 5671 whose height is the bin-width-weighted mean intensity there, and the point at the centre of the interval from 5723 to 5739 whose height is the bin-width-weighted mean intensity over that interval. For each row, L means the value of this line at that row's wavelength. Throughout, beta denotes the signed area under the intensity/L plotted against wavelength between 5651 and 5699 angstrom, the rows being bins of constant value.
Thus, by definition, 48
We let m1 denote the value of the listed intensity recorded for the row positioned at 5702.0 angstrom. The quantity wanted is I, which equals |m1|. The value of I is 16.2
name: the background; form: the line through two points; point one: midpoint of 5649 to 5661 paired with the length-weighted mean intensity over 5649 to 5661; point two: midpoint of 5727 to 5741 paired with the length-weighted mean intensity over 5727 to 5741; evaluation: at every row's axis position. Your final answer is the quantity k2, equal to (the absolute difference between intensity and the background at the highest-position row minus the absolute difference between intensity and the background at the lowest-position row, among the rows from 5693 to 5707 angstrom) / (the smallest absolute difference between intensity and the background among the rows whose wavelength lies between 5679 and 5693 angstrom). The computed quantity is 7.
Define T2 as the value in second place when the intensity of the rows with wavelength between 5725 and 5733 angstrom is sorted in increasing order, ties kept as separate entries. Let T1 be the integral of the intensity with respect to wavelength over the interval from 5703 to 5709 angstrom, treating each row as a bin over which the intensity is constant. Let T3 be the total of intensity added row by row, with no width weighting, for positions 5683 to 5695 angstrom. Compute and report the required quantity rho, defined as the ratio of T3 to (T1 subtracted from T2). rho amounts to -1.18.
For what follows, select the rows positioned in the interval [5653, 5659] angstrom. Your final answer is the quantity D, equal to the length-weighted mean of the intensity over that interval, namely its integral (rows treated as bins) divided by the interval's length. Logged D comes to 16.5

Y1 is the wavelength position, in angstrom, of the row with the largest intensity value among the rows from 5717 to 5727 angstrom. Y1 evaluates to 5720.0 angstrom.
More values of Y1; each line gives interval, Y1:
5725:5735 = 5734.0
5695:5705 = 5704.0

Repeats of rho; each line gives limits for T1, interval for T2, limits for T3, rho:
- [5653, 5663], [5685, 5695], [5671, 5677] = -0.33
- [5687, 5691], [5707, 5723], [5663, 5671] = -1.30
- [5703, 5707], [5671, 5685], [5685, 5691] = -0.99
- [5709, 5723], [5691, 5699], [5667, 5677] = -0.38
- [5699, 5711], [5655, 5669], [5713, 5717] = -0.19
